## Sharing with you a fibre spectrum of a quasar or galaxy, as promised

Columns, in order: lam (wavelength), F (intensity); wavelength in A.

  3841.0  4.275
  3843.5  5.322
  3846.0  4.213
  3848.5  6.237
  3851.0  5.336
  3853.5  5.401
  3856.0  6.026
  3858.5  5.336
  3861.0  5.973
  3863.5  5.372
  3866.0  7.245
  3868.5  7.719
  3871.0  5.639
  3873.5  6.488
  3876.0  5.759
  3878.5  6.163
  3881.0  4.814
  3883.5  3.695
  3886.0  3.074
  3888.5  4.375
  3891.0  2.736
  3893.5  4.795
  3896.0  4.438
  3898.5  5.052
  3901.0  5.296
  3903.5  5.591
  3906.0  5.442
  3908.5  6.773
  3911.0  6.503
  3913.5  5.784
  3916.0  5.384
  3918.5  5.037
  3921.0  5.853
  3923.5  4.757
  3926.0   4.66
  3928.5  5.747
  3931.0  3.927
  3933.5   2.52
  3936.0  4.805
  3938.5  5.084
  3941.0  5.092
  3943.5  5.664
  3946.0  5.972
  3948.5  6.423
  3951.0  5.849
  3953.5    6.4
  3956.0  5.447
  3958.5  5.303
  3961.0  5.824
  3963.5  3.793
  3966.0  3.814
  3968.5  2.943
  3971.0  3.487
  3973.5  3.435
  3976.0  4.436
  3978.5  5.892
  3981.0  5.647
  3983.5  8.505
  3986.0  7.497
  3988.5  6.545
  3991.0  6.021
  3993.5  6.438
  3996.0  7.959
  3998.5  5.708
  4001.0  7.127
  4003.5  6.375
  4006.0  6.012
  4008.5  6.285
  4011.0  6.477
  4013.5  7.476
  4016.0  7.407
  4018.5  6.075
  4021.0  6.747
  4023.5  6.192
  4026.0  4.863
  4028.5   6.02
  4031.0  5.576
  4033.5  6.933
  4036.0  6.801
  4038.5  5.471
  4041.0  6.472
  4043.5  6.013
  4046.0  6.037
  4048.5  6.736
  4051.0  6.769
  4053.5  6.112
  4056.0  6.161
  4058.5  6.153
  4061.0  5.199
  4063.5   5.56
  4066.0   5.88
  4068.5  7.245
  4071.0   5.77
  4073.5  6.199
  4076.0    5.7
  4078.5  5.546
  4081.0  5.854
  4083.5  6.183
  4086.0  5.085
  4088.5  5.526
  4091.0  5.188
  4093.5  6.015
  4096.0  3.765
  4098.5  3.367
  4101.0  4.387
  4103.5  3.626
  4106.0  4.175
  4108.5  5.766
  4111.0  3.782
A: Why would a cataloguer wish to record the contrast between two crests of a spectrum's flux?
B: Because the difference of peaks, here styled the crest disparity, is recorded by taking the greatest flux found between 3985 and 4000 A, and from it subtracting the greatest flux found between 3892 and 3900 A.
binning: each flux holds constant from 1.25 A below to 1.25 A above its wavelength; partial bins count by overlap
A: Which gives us 2.9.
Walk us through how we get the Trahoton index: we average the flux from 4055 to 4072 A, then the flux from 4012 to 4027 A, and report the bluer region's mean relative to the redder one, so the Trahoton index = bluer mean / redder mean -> 1.1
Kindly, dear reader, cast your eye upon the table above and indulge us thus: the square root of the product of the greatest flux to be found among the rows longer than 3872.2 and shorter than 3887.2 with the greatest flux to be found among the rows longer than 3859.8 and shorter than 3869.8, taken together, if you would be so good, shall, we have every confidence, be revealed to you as 7.1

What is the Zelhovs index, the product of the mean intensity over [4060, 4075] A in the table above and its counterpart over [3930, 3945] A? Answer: 27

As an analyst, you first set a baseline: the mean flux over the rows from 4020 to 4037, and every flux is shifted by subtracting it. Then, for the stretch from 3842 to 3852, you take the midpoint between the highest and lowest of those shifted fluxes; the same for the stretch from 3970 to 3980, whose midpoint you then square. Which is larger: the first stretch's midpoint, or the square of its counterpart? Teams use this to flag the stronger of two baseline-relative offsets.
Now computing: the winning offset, 2.2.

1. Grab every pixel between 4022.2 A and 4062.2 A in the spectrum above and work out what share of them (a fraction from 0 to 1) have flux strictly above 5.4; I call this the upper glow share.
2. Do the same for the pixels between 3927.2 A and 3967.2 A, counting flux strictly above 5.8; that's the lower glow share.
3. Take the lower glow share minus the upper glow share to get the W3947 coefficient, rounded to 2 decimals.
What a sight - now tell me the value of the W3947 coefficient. -0.56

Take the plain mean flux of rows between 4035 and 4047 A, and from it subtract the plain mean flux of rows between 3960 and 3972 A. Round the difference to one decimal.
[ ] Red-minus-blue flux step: 2.2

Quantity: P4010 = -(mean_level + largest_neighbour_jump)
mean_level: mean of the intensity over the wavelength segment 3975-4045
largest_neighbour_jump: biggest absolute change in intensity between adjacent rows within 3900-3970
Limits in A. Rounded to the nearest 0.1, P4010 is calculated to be -8.7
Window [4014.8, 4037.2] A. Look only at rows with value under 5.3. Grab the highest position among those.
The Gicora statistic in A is 4026.0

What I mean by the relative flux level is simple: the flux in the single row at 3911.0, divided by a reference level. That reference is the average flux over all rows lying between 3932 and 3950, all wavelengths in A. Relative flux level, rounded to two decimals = 1.28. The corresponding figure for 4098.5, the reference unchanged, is 0.66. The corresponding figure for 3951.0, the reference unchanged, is 1.15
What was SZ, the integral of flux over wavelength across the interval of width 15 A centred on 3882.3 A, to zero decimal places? 70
